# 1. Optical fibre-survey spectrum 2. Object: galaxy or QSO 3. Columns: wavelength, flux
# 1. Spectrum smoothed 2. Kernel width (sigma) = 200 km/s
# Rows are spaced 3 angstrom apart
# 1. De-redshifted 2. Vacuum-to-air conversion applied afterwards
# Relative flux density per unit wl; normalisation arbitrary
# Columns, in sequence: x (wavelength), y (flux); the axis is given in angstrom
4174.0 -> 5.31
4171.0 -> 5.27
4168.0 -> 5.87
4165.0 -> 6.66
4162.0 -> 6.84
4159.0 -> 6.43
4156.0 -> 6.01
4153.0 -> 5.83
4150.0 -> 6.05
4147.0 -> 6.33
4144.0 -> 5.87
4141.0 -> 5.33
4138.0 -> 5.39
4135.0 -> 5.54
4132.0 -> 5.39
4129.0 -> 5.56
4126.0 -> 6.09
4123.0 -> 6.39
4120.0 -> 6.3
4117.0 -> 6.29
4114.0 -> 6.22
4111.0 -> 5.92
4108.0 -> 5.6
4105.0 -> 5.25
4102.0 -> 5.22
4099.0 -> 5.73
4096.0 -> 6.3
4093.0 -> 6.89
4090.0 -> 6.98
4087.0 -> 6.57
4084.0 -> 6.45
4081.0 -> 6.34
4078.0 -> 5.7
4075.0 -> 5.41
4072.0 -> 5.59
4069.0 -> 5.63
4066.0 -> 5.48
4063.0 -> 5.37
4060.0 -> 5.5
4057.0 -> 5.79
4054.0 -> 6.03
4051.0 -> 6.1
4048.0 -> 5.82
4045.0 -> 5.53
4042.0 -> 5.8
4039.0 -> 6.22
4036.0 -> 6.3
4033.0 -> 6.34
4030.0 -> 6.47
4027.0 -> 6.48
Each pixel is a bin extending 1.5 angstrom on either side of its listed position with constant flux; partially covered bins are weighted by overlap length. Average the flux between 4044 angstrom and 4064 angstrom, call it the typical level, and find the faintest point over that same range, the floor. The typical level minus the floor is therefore 0.4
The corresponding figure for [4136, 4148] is 0.4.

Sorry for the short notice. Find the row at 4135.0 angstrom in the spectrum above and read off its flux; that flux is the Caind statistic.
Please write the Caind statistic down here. 5.54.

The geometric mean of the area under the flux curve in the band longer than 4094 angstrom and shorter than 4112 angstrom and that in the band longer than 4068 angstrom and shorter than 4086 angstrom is 104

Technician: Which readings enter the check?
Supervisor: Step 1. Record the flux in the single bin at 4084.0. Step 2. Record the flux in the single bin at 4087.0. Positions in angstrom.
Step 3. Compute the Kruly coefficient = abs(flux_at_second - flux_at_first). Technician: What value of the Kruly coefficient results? 0.1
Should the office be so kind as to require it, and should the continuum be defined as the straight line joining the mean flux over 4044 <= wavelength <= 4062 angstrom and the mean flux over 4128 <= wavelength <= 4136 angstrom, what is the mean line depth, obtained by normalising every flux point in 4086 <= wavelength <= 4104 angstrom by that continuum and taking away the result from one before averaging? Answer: -0.11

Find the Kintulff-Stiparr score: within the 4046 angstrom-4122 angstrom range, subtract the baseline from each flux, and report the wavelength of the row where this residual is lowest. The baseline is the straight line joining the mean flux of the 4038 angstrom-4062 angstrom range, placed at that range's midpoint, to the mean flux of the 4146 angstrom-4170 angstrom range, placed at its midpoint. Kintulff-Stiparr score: 4102.0 angstrom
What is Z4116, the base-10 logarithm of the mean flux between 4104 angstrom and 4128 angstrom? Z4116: 0.779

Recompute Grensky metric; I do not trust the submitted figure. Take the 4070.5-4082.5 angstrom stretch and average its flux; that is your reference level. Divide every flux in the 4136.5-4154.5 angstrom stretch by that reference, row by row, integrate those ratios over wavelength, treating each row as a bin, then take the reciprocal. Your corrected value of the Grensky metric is 0.0552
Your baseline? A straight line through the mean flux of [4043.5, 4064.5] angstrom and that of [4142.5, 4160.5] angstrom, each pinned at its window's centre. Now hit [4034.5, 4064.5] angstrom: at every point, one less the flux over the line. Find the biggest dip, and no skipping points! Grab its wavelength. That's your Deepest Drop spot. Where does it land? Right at 4063.0 angstrom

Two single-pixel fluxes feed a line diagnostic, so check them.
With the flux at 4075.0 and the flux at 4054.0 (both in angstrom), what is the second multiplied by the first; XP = 32.6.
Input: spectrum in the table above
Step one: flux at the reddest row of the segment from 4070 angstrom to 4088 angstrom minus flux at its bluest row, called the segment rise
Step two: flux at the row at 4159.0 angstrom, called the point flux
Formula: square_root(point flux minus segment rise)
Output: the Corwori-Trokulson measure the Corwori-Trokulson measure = 2.33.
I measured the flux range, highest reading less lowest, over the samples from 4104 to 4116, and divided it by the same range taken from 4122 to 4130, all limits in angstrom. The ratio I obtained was 1.2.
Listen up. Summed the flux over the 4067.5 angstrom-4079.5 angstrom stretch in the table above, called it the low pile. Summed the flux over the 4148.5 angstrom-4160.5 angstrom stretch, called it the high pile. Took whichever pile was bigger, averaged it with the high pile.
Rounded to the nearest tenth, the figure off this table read 24.3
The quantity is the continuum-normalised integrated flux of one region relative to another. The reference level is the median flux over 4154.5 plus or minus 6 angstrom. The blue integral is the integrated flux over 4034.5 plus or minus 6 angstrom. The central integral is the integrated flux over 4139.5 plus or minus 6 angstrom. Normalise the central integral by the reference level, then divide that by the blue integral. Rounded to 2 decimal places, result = 0.14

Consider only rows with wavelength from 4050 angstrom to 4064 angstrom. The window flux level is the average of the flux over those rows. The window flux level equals 5.8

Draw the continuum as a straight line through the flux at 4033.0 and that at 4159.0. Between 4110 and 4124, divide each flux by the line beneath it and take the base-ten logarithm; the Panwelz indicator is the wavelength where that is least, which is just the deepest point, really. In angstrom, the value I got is 4111.0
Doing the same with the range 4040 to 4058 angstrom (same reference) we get 4045.0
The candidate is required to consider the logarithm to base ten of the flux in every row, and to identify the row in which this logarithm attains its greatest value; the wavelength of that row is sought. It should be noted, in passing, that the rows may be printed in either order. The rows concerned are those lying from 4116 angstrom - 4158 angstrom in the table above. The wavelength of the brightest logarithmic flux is 4123.0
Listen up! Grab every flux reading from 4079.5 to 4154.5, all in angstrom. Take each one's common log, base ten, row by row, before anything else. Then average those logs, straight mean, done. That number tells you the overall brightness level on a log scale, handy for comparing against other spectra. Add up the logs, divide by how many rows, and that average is 0.776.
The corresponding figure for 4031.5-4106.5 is 0.772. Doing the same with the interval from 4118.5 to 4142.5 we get 0.758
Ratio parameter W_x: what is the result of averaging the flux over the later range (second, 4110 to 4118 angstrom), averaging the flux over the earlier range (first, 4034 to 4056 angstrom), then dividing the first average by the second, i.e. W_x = 0.97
